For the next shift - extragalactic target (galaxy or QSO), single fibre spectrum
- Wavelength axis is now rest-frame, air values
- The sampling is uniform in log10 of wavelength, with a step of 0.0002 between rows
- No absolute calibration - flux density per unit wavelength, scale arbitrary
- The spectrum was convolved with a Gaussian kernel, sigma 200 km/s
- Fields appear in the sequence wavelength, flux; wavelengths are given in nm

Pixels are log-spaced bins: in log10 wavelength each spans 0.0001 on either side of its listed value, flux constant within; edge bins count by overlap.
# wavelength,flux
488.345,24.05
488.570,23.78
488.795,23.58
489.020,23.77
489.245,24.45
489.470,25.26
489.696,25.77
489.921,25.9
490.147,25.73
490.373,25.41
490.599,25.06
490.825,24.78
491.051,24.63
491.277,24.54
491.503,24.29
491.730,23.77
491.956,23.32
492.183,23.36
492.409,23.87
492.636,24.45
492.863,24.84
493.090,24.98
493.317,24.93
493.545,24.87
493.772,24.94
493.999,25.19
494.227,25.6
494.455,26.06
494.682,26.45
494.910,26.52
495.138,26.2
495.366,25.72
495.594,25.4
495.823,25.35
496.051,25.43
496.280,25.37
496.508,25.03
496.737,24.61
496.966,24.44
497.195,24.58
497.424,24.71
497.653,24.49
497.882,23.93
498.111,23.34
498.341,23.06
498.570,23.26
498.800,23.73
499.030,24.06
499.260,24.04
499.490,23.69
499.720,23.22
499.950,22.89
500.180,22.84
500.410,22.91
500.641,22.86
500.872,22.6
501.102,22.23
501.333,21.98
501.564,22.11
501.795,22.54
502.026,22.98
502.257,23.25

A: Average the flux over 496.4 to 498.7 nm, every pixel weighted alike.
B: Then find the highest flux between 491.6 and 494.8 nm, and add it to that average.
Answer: 50.6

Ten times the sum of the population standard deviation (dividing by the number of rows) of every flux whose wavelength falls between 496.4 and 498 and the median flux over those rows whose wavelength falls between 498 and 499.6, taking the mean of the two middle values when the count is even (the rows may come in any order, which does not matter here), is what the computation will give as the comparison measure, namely 240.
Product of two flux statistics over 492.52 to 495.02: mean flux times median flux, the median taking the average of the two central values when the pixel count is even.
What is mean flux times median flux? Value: 633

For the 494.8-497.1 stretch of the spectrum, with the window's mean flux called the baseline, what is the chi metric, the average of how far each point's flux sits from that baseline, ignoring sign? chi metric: 0.45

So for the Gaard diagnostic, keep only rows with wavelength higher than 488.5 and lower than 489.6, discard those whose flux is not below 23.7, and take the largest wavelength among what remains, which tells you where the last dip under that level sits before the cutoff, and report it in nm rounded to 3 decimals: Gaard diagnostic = 488.795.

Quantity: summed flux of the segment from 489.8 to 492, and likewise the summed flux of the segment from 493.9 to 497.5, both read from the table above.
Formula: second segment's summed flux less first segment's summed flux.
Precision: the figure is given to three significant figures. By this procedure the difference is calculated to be 159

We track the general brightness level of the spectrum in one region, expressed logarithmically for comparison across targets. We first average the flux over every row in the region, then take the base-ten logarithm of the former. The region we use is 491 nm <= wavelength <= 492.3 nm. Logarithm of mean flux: 1.38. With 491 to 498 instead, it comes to 1.40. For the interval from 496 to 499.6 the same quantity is 1.38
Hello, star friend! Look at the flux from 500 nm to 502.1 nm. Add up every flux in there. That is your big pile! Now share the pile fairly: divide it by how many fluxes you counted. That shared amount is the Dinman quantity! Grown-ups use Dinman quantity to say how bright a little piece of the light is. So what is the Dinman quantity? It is 22.6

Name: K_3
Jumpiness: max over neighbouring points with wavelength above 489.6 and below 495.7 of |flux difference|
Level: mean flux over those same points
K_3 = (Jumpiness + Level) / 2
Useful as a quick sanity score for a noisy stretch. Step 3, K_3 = 12.8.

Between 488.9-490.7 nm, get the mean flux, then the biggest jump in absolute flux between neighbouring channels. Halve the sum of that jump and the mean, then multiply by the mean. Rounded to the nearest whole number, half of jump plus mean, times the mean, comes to 327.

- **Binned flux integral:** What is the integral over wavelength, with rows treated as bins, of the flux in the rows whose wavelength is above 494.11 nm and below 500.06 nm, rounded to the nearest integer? 147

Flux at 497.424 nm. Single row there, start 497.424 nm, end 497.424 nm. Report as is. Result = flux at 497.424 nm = 24.71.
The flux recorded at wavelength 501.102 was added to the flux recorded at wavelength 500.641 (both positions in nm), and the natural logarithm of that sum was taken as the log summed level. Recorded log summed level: 3.81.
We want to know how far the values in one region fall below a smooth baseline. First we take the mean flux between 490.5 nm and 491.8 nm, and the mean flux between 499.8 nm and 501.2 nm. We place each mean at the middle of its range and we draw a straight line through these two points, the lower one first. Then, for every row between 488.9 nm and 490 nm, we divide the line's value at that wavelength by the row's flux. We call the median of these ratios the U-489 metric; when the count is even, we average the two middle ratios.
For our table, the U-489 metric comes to 0.98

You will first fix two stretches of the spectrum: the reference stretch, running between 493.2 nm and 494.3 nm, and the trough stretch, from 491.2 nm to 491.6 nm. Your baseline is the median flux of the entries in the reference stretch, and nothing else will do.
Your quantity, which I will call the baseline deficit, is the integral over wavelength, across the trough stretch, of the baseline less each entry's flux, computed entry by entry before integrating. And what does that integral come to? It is 0.2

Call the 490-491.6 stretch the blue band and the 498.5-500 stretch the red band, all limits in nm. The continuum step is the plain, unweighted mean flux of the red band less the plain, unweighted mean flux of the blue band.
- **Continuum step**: -1.4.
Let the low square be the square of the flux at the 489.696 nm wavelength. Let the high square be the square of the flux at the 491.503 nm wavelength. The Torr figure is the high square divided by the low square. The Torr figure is 0.89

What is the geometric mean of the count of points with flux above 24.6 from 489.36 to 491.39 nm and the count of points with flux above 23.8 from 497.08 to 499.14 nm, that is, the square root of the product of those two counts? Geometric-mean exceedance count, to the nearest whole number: 6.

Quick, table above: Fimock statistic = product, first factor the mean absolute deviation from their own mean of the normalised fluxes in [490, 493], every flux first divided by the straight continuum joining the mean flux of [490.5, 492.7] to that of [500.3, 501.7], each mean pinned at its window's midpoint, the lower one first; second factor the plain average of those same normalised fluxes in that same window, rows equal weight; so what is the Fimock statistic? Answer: 0.021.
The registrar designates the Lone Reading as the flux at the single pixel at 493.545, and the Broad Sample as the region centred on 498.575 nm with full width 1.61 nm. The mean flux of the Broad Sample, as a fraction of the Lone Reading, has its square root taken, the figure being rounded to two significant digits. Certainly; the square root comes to 0.97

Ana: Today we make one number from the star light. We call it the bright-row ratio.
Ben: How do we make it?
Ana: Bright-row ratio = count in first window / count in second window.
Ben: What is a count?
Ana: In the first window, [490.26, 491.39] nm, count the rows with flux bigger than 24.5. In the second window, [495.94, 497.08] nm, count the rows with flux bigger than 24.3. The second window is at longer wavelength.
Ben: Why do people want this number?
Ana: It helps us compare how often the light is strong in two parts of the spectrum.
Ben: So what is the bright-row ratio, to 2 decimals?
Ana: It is 1.00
